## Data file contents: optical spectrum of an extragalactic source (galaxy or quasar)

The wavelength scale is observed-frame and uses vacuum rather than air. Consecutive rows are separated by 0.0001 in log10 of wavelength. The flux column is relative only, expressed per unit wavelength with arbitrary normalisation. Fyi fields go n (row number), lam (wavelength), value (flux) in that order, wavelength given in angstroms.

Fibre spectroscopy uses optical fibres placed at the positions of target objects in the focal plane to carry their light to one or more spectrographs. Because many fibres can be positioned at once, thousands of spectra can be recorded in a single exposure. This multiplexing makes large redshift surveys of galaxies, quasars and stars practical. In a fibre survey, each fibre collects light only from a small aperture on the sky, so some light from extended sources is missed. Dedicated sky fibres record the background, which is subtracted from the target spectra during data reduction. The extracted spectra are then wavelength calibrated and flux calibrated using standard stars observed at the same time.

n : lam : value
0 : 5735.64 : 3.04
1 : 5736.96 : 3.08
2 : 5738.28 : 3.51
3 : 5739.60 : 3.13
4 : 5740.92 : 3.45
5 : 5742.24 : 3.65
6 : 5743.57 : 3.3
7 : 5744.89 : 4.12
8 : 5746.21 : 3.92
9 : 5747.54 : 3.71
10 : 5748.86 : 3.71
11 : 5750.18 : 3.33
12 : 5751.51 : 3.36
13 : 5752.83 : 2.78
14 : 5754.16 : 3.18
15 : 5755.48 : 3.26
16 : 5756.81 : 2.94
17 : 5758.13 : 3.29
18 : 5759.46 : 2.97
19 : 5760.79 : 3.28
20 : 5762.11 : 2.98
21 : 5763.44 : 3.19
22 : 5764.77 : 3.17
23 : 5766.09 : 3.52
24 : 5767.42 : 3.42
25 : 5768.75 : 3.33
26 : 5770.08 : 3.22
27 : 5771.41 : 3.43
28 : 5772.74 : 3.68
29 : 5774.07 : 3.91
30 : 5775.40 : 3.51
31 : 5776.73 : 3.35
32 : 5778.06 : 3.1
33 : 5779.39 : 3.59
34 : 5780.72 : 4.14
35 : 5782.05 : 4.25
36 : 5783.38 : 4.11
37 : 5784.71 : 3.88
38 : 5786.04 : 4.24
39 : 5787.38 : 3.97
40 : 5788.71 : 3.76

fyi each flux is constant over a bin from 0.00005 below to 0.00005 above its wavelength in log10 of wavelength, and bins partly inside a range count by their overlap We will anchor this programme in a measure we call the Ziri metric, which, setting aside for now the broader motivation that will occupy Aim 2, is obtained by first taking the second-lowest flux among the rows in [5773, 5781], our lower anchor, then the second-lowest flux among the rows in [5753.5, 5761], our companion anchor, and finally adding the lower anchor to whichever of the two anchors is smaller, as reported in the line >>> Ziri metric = 6.3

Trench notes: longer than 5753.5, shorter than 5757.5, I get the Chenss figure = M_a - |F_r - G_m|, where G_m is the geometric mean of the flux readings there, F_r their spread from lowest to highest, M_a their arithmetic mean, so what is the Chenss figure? 0.3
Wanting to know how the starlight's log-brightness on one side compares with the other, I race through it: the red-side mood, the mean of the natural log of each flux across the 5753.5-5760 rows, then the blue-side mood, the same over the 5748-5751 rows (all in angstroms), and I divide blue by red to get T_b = 1.10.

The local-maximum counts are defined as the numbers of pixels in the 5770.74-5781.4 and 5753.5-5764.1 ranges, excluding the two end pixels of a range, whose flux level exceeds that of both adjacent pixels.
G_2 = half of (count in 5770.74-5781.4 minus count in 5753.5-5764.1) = -1.00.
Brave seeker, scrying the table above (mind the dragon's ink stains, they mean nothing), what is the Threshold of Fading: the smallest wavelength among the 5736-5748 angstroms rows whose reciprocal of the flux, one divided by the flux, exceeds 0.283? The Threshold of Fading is 5736.96 angstroms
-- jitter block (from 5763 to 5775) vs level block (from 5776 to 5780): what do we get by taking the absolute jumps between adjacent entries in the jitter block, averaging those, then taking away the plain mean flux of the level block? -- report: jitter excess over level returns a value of -3.18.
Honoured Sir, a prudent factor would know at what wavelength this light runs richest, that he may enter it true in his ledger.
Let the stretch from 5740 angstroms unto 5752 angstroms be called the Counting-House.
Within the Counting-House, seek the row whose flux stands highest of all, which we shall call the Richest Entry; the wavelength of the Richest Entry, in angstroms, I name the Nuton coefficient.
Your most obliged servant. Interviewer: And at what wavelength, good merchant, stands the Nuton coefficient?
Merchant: 5744.89 angstroms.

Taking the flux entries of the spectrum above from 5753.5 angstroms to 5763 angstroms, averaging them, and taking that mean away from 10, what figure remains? 6.87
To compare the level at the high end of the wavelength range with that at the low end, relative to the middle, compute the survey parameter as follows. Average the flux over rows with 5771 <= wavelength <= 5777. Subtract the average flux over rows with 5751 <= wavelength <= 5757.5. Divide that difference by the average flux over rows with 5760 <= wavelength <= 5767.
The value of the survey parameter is 0.15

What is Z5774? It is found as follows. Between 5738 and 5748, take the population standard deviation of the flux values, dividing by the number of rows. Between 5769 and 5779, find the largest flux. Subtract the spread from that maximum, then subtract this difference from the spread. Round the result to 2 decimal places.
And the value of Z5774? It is -3.31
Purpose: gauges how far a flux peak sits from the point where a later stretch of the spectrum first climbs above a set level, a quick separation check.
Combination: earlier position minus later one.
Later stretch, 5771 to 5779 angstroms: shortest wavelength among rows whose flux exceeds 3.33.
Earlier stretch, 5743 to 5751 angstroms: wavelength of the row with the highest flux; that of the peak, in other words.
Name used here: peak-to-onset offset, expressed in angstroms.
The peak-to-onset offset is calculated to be -26.5 angstroms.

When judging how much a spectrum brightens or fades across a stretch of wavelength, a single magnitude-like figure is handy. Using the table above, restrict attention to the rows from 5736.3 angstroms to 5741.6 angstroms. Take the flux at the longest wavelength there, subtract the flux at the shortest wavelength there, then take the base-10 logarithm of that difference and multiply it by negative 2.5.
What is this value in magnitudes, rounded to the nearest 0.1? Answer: 1.1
